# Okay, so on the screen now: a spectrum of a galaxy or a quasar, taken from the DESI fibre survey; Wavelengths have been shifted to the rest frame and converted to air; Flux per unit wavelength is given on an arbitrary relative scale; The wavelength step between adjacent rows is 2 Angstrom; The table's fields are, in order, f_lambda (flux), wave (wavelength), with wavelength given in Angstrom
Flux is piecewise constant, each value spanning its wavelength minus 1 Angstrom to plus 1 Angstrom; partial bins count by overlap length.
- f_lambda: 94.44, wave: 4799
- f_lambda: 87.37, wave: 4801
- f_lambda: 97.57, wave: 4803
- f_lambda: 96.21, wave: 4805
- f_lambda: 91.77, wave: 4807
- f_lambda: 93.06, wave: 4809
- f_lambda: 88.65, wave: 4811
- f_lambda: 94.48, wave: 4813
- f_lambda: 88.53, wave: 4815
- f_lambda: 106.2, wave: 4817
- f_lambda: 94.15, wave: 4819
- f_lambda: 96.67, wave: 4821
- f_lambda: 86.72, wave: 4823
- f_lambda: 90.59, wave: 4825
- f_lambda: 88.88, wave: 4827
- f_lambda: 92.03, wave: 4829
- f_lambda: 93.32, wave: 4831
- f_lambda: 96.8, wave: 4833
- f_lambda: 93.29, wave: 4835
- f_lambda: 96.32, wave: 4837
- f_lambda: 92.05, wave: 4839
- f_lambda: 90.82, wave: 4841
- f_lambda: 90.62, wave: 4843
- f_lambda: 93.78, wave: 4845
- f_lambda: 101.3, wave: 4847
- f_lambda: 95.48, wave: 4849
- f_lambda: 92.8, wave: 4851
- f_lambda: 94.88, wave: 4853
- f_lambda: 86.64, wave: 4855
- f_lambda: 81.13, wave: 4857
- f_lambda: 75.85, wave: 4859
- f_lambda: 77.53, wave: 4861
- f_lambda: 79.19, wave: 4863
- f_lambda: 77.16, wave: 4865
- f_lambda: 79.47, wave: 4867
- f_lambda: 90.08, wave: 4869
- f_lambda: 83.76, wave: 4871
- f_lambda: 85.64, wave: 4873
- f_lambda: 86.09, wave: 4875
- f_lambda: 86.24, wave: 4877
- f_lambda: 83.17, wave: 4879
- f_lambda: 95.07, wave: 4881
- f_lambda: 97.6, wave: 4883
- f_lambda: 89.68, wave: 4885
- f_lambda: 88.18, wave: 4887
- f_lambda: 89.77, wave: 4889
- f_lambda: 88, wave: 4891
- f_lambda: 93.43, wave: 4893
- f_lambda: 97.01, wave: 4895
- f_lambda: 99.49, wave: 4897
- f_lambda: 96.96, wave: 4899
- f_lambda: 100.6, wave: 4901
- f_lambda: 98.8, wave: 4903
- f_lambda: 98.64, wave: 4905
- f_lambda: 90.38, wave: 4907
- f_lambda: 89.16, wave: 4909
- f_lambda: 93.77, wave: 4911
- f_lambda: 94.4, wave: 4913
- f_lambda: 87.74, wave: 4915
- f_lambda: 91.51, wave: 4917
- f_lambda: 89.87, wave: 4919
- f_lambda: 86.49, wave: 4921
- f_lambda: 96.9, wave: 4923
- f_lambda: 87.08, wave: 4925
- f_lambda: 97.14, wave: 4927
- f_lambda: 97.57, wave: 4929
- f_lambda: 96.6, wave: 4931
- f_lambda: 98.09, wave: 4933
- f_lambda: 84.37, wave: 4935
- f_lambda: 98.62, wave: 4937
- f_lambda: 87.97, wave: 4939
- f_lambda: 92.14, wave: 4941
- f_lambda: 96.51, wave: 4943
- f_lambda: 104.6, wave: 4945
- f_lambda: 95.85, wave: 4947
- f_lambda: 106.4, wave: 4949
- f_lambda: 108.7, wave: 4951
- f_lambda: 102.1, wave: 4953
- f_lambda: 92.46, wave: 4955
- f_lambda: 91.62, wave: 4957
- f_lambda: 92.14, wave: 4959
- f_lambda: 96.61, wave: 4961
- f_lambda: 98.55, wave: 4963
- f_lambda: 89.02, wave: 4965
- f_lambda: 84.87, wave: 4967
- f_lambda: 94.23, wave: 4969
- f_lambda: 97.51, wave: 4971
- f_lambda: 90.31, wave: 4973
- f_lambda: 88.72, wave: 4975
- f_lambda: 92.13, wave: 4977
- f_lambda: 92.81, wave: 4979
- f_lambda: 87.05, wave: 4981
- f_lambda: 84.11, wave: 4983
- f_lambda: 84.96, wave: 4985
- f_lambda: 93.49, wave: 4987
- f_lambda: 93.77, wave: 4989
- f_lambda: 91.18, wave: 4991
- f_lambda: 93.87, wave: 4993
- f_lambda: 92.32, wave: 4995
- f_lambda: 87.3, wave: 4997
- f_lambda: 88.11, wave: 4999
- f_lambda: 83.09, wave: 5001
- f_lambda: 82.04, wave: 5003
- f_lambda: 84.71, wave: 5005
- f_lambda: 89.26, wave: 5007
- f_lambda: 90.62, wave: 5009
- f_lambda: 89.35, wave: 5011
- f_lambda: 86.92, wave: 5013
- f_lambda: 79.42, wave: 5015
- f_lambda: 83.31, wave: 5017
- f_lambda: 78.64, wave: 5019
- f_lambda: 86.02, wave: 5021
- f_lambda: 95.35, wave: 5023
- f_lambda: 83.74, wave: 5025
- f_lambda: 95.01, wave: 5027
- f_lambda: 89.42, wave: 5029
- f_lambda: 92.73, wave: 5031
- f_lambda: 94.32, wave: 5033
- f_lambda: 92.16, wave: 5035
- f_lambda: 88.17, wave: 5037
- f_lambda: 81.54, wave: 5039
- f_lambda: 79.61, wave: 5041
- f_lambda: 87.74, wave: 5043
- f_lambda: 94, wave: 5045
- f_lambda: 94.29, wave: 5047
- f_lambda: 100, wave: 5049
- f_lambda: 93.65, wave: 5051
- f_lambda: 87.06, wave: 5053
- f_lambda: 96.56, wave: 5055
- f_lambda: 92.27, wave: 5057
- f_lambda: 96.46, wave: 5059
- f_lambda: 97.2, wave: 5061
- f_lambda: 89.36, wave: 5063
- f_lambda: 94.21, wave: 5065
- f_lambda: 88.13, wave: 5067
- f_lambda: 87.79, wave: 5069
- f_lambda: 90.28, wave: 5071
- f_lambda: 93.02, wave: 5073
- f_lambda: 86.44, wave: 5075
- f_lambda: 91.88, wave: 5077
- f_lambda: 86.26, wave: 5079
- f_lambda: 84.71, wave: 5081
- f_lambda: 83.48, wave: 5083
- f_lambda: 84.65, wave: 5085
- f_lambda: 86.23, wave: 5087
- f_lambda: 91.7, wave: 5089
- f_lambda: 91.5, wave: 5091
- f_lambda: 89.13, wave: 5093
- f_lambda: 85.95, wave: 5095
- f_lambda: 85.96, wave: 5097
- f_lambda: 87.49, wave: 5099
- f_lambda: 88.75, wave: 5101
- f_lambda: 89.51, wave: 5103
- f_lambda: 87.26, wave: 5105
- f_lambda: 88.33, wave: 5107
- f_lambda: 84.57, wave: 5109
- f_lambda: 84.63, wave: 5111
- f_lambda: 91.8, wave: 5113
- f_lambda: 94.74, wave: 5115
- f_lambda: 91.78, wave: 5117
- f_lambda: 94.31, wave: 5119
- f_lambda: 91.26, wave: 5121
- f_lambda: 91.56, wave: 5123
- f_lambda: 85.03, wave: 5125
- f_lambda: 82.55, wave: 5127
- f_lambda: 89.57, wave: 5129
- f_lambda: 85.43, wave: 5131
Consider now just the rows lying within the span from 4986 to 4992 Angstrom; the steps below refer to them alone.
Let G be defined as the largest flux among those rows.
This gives 93.77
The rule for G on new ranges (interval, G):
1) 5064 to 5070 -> 94.21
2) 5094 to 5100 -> 87.49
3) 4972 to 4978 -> 92.13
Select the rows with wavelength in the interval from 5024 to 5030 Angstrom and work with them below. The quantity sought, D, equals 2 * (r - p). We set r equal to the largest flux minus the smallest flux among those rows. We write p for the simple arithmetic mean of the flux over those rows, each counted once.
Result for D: -156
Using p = 89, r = 11.3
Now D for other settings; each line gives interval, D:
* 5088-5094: -176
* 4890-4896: -168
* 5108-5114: -160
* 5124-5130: -157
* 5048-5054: -161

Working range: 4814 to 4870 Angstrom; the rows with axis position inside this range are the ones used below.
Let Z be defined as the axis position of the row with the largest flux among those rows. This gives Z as 4817 Angstrom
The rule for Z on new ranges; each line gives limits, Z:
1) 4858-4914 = 4901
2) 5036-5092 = 5049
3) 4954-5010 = 4963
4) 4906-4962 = 4951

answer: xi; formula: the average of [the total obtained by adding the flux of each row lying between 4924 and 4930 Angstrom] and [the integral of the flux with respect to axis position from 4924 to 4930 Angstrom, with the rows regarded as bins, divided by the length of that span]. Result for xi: 188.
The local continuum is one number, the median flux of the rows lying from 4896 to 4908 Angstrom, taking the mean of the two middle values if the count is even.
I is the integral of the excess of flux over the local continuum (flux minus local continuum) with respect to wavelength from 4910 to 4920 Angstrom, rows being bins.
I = -73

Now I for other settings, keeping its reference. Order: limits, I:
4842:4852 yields -39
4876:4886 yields -84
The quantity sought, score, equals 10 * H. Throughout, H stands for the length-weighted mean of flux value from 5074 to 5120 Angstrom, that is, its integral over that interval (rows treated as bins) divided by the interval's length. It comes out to 883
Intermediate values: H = 88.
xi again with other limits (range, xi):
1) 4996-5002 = 172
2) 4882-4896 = 368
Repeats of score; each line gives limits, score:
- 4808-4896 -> 900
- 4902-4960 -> 947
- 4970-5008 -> 893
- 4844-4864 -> 879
